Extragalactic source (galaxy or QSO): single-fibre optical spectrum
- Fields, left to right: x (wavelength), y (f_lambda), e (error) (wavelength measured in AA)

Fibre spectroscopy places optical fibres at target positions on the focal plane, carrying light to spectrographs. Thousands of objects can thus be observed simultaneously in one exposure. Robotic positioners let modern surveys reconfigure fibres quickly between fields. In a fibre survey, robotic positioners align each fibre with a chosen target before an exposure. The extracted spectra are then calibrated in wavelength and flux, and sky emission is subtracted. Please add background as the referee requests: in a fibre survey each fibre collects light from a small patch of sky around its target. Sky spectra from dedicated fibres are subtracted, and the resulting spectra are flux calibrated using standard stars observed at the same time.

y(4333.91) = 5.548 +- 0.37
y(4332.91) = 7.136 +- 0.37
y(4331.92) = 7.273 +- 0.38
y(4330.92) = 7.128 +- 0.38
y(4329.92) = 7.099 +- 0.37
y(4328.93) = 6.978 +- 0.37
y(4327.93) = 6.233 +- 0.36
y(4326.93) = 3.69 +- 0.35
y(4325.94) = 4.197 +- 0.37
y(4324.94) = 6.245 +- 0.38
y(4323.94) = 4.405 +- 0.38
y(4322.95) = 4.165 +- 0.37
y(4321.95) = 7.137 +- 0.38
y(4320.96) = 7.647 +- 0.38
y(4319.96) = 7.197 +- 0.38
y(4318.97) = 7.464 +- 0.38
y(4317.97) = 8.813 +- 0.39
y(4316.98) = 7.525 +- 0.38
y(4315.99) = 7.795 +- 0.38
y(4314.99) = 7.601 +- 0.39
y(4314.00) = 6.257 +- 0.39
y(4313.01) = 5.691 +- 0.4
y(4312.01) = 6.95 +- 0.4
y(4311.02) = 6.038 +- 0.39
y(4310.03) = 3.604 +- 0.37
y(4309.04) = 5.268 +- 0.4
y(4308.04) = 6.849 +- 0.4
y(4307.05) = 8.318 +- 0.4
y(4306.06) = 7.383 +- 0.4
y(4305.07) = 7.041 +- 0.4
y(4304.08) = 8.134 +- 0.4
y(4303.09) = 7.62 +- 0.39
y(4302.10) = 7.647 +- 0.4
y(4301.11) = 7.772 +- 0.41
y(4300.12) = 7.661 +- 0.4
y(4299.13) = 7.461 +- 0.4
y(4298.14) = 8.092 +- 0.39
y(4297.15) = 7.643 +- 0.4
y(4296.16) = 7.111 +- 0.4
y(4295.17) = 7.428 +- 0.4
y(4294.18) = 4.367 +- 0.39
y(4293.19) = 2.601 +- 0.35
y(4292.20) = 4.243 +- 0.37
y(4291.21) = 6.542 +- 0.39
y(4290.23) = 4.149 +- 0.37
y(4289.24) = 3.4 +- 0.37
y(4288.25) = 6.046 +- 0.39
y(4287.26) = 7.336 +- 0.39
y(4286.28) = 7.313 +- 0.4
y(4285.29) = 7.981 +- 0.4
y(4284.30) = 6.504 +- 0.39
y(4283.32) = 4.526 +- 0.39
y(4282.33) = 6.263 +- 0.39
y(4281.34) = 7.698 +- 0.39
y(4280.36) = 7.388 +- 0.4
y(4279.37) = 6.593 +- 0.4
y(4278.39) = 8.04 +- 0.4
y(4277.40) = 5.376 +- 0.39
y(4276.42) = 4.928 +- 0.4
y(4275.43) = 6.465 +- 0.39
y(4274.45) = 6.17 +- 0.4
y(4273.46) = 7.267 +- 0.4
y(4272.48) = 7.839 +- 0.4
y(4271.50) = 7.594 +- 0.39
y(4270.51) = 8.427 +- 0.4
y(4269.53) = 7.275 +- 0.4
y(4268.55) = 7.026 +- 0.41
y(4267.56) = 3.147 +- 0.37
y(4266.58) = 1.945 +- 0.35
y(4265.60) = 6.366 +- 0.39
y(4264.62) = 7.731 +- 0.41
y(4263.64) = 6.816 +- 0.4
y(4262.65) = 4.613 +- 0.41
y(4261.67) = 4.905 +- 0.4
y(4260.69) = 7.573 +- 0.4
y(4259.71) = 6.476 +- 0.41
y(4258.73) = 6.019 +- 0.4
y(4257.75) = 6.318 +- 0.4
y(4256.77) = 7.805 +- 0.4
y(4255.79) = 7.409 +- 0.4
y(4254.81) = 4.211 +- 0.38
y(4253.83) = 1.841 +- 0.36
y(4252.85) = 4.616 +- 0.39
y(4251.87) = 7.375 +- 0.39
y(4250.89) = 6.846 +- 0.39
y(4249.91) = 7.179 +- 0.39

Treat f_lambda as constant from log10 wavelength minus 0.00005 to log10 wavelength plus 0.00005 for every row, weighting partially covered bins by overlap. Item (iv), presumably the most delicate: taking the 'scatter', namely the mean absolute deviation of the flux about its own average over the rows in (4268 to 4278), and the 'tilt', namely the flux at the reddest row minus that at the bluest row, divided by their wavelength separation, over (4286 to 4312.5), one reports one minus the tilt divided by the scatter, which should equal 1.02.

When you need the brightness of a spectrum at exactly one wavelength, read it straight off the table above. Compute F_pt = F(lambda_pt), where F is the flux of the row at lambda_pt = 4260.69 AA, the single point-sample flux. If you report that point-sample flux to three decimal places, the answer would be 7.573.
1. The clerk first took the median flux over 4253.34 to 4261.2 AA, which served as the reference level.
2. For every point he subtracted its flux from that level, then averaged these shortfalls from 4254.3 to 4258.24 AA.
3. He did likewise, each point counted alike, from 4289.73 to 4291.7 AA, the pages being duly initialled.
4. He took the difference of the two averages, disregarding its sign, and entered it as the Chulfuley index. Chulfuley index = 1.1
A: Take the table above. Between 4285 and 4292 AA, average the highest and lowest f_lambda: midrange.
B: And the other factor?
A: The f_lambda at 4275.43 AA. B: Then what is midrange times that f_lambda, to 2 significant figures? 37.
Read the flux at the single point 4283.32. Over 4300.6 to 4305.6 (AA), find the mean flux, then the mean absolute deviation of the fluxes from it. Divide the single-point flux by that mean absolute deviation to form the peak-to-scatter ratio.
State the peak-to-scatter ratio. 18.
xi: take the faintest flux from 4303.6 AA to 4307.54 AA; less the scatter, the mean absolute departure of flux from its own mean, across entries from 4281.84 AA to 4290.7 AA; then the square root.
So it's 2.4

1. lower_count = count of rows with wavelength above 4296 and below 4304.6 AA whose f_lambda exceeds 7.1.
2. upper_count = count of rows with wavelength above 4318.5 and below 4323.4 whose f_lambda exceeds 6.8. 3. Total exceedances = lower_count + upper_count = 13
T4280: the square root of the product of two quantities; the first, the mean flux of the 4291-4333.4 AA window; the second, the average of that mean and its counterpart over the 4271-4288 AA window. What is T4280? 6.64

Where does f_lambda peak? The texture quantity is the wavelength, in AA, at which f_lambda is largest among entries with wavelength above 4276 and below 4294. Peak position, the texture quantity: 4278.39 AA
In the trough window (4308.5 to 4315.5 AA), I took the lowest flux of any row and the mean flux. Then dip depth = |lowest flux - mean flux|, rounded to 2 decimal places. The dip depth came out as 2.31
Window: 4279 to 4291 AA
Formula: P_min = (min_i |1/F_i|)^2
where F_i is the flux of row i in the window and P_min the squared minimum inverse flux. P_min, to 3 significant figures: 0.0157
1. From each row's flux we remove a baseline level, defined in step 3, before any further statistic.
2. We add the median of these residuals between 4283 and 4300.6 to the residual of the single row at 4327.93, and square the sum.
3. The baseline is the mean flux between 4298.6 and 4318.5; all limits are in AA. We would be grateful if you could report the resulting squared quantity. 1.2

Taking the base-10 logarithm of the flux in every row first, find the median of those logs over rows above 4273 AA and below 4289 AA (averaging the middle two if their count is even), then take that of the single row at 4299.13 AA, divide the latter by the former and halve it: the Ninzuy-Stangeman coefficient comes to 0.535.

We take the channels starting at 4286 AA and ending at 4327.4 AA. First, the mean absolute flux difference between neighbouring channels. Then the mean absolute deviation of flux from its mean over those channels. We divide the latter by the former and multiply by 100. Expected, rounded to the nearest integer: 125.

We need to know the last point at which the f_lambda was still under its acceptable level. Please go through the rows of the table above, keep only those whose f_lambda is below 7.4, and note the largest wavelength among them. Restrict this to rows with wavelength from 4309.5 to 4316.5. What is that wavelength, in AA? 4314.00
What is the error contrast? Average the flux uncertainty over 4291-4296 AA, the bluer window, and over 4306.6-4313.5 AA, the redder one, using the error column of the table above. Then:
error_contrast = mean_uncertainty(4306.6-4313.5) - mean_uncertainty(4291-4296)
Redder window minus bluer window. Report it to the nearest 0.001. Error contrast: 0.014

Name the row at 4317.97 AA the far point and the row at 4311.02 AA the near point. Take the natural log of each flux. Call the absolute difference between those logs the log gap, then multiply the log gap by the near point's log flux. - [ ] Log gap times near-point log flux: 0.68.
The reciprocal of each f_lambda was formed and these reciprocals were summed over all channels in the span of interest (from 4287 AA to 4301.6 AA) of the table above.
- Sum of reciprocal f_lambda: 2.76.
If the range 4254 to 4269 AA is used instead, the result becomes 2.94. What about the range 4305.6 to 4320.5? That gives 2.29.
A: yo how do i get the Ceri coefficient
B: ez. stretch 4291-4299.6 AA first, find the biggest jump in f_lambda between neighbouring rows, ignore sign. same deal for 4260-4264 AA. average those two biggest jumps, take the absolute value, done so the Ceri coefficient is 2.86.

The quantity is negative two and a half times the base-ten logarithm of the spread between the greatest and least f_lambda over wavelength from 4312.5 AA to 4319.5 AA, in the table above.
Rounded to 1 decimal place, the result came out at -1.2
